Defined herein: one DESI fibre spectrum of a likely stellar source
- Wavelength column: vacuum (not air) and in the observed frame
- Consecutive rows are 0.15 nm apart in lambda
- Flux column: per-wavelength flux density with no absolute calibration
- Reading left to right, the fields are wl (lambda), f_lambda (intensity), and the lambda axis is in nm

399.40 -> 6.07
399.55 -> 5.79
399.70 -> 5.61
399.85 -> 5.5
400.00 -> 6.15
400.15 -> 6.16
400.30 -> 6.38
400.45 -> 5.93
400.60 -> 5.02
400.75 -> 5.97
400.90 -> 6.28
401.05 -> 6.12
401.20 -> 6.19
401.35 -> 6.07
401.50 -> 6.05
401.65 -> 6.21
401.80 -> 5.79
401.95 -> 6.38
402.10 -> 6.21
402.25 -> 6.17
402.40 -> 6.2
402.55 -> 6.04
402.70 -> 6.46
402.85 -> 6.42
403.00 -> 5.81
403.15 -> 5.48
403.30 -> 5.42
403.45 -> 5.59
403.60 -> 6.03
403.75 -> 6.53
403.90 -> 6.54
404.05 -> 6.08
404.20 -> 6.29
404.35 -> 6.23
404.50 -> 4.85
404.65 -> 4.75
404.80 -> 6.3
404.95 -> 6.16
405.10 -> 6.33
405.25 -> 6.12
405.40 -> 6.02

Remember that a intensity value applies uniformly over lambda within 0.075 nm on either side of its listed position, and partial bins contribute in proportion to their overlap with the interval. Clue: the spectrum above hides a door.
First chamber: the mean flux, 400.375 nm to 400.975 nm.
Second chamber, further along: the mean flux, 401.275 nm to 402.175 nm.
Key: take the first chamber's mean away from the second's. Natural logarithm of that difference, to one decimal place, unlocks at -1.1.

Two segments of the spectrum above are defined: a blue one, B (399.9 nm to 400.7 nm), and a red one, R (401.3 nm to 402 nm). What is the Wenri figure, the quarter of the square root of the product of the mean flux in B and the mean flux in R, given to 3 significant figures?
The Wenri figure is 1.50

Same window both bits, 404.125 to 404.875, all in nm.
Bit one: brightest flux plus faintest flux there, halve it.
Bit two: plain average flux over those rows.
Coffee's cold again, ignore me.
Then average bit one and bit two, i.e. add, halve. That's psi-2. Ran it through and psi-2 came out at 5.6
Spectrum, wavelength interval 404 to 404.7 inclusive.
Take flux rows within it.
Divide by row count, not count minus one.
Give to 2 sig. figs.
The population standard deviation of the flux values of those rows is 0.69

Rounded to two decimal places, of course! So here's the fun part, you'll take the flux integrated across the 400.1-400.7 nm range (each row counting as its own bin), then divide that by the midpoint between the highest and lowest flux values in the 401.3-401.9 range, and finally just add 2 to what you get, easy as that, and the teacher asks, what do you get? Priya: 2.59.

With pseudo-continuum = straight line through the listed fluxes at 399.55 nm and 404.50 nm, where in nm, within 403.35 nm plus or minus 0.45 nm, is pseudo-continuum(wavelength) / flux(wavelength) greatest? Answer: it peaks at 403.30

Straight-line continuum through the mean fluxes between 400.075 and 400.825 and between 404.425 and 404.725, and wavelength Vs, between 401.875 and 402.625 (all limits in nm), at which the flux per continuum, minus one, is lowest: 402.55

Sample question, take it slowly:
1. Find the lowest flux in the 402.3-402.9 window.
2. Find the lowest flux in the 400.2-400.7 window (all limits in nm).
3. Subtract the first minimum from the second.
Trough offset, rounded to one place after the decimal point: -1.0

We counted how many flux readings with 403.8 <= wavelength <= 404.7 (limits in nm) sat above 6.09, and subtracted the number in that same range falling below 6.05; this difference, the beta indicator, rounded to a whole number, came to 1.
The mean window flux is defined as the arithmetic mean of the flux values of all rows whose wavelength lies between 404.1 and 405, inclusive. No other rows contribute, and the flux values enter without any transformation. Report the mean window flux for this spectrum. 5.76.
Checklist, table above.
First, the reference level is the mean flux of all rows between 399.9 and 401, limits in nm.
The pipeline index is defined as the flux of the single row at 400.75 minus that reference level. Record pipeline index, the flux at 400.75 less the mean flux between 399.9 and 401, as 0.0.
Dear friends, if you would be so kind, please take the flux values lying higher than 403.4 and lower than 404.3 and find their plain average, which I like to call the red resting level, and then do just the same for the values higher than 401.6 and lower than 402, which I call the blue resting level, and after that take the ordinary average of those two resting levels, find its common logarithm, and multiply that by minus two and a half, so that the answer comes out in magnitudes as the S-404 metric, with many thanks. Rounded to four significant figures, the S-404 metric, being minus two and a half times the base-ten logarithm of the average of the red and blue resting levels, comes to -1.972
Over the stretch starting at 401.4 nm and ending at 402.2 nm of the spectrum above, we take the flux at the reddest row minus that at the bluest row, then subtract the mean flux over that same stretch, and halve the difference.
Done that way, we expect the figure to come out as -2.98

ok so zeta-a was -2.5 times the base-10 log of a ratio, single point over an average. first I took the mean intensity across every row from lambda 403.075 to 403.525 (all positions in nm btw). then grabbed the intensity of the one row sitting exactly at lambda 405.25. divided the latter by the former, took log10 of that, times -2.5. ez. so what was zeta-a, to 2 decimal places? -0.12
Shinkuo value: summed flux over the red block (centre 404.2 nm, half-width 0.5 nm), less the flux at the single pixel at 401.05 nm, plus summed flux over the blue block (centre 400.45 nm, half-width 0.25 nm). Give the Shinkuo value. 52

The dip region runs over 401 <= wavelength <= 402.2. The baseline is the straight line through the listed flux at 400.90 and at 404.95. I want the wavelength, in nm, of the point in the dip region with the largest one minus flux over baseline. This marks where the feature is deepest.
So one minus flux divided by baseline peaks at 401.80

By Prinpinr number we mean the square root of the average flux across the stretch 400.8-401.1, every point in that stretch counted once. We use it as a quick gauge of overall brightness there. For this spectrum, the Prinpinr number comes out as 2.49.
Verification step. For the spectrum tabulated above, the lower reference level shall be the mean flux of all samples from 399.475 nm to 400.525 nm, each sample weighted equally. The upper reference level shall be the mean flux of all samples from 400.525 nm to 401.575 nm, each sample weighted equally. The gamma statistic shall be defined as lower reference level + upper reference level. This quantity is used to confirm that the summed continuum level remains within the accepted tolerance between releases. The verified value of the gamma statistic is 11.9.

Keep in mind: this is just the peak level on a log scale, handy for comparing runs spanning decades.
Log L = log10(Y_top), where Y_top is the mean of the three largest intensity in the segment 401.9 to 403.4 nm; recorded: 0.808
